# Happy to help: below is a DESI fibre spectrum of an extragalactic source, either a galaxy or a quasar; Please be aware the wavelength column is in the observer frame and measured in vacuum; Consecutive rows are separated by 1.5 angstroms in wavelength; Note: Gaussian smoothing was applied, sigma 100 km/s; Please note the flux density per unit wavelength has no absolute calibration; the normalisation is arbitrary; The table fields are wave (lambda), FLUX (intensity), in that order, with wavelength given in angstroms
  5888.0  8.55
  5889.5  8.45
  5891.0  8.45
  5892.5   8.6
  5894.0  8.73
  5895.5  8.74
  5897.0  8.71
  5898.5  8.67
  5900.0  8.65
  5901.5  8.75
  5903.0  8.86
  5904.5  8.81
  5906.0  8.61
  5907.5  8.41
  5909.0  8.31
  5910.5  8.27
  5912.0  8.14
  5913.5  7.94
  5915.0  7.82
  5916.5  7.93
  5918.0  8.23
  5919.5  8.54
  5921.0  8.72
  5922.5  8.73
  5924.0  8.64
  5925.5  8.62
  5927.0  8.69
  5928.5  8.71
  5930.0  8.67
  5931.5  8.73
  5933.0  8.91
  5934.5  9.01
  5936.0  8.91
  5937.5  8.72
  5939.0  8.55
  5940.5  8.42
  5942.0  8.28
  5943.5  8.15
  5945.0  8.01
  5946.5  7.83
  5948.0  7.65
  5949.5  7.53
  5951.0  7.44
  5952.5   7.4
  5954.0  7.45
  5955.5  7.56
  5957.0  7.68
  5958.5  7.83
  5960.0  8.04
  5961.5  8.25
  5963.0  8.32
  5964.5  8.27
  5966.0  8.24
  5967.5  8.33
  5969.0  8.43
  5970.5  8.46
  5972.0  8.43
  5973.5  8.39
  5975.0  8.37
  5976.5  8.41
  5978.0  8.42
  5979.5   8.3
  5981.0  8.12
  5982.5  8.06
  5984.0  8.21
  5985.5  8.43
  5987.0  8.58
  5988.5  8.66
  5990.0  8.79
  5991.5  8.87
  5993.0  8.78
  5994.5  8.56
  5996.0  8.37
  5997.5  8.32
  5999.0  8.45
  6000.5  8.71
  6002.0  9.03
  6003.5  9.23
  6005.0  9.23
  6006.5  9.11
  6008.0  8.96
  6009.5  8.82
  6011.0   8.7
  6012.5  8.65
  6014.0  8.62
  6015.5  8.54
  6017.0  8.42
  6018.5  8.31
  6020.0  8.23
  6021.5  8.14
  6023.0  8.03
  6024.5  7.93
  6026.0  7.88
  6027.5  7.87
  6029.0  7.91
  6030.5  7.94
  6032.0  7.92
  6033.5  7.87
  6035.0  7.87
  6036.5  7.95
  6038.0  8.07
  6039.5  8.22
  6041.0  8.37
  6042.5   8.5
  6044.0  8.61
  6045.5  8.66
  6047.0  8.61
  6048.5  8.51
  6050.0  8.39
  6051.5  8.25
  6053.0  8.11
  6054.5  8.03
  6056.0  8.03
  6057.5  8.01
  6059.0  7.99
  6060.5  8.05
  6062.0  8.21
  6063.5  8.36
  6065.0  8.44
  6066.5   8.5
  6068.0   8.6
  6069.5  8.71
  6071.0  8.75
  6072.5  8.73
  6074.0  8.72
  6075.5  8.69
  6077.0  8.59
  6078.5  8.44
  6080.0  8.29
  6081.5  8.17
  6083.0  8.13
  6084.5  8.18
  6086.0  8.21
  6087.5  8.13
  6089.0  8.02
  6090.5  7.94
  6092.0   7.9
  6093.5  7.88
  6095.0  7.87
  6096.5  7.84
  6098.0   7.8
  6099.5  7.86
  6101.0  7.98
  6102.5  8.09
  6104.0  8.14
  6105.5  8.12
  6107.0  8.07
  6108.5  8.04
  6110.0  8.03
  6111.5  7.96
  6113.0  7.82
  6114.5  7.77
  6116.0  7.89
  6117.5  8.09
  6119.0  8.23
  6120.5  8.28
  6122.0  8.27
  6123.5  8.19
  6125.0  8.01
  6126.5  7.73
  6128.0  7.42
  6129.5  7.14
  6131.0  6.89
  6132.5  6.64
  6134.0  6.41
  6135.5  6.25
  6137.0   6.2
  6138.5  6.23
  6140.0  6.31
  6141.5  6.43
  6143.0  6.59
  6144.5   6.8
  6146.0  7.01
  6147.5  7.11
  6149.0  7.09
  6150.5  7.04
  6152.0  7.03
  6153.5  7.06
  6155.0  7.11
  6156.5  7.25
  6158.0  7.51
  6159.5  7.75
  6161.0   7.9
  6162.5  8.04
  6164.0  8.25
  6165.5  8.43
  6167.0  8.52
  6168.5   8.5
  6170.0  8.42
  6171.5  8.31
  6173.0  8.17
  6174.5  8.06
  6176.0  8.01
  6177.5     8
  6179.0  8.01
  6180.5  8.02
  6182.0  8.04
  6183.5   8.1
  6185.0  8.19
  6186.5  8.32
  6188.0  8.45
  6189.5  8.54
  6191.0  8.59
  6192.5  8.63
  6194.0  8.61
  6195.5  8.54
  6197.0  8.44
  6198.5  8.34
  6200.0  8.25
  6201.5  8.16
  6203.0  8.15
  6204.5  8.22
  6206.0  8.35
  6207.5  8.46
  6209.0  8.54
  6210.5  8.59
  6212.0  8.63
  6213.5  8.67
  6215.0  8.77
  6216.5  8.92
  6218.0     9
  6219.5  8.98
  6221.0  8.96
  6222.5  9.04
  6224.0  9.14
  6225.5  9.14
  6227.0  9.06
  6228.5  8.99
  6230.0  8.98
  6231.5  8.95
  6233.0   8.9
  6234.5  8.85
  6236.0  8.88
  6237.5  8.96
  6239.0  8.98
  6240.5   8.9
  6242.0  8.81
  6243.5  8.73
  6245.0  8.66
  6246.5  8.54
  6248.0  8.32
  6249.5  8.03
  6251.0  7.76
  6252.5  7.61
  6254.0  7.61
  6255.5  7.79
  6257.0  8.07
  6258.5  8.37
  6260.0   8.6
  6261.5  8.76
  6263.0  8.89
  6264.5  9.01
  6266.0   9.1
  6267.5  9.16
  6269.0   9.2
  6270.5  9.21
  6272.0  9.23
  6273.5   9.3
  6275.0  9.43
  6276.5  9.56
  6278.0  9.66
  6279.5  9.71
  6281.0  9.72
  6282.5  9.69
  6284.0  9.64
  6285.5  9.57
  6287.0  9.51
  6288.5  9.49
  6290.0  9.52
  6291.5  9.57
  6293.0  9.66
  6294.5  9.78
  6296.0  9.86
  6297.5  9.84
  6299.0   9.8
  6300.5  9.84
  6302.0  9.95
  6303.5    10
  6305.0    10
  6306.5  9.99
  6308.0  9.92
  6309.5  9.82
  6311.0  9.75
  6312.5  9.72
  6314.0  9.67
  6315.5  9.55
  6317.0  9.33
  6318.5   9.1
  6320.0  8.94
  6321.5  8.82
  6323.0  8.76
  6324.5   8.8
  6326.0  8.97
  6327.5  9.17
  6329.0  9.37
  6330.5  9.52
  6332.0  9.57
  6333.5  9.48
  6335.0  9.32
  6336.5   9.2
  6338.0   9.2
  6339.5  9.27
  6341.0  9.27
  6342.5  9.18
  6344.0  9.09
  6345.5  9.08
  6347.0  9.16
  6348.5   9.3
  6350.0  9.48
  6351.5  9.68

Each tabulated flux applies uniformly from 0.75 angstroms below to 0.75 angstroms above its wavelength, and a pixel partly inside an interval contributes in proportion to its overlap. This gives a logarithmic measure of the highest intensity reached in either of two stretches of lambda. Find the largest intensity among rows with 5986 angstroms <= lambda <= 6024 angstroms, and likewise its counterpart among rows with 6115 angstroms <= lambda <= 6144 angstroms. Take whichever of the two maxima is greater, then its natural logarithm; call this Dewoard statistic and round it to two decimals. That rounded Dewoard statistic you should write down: 2.22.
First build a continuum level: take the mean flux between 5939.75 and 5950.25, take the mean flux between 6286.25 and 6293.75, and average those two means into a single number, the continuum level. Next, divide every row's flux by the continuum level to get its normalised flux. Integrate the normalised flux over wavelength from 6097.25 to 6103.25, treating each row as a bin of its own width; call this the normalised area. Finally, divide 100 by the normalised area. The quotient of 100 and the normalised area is 18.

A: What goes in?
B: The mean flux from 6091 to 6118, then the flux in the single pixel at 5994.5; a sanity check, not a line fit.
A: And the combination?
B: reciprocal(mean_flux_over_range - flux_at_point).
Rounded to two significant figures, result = -1.6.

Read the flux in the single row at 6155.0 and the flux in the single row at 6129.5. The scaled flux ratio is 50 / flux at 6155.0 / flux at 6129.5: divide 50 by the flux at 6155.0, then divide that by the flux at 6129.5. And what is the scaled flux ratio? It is 0.985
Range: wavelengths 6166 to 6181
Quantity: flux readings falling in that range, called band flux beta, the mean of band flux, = 8.2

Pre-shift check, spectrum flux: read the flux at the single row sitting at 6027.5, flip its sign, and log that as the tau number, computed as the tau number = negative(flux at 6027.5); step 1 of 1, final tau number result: -7.9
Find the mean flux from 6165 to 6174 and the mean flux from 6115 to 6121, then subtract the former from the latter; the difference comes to -0.3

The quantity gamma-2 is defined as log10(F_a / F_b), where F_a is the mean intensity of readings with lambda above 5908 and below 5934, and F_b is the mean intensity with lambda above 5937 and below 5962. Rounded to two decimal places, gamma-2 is 0.03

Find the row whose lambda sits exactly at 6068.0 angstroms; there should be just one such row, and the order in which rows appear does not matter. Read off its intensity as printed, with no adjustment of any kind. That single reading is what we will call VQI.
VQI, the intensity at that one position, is 8.6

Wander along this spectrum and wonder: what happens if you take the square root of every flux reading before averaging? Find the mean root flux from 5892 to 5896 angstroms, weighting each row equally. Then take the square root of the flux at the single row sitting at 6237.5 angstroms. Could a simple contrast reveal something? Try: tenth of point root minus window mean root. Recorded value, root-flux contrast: -2.649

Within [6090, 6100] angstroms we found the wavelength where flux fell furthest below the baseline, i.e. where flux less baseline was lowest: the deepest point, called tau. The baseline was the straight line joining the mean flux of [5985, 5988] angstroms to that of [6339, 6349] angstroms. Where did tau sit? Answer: 6098.0 angstroms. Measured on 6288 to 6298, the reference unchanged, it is 6288.5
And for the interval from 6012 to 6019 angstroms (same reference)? 6018.5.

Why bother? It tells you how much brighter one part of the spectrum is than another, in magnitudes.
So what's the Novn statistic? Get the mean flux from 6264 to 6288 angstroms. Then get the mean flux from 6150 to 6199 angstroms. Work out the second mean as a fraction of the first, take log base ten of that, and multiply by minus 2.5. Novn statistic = 0.17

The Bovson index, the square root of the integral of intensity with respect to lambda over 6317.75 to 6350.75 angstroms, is 17.4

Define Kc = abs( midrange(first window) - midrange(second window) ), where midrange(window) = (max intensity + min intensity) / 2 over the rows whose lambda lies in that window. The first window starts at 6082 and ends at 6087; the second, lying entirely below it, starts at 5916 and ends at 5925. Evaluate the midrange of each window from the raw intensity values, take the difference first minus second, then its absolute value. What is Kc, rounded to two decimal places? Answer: 0.16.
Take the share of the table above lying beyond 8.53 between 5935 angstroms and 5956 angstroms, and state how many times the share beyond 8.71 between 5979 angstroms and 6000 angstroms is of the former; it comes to 1.0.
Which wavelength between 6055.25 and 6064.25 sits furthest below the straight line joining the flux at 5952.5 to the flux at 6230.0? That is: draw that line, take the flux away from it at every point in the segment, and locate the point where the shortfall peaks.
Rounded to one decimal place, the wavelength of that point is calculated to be 6059.0 angstroms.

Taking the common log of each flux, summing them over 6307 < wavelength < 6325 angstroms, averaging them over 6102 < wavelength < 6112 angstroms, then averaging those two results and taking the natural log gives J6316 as 1.8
